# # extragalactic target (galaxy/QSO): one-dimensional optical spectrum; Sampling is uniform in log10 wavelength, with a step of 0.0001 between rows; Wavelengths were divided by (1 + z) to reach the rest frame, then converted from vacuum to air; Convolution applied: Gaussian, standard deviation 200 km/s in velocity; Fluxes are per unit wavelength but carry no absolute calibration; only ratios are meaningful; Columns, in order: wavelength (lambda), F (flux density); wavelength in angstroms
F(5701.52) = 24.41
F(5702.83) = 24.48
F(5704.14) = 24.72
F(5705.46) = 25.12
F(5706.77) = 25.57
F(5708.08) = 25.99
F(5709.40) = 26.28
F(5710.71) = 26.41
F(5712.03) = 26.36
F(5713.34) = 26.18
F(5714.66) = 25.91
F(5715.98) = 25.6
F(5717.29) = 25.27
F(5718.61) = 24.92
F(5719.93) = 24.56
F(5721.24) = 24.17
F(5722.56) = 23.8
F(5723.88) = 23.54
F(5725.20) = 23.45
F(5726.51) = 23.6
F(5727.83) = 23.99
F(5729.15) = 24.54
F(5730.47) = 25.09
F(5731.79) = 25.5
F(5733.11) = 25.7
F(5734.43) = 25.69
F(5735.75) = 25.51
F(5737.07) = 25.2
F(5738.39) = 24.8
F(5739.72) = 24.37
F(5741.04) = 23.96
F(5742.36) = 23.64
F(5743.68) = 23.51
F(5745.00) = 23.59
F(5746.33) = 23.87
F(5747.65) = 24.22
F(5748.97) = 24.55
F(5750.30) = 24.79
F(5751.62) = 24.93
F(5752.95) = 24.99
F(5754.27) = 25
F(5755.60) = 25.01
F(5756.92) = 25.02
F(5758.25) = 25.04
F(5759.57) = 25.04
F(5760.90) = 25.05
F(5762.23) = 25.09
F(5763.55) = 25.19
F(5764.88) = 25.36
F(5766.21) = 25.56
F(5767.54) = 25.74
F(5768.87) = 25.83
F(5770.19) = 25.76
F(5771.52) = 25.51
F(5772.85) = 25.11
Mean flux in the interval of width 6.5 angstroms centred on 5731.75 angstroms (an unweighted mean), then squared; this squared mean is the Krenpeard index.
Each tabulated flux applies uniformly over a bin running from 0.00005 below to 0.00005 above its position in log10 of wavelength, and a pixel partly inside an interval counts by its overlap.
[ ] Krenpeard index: 640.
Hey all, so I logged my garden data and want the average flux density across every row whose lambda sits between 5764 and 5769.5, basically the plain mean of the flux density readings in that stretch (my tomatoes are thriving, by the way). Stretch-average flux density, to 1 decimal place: 25.6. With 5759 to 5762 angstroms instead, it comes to 25.0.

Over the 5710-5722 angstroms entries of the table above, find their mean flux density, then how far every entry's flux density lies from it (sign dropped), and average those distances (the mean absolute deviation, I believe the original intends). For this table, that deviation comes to 0.67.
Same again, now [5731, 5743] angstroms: 0.66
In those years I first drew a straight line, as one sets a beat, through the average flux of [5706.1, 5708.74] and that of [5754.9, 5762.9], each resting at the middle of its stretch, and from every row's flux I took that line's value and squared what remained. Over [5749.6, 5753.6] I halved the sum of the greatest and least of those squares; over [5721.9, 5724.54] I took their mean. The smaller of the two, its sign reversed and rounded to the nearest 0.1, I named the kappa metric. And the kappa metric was -0.1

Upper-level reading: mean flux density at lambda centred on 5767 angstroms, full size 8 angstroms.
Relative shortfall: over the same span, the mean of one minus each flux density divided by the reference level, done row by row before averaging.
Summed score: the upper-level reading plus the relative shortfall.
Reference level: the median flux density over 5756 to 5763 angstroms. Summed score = 25.6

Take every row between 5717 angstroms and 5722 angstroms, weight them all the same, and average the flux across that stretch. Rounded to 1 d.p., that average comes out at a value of 24.7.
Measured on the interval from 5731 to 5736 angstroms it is 25.6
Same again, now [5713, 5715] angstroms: 26.0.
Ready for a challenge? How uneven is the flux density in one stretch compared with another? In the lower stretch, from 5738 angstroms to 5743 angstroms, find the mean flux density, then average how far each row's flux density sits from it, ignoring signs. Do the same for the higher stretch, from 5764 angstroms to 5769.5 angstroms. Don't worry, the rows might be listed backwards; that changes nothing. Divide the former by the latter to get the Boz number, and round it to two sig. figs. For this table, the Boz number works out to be 2.4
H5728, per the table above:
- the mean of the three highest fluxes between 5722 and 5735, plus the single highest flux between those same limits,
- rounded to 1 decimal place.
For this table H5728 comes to 51.3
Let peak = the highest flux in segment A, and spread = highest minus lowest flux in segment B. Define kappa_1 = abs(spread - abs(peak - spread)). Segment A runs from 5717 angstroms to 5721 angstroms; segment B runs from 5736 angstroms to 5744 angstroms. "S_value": 21.9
